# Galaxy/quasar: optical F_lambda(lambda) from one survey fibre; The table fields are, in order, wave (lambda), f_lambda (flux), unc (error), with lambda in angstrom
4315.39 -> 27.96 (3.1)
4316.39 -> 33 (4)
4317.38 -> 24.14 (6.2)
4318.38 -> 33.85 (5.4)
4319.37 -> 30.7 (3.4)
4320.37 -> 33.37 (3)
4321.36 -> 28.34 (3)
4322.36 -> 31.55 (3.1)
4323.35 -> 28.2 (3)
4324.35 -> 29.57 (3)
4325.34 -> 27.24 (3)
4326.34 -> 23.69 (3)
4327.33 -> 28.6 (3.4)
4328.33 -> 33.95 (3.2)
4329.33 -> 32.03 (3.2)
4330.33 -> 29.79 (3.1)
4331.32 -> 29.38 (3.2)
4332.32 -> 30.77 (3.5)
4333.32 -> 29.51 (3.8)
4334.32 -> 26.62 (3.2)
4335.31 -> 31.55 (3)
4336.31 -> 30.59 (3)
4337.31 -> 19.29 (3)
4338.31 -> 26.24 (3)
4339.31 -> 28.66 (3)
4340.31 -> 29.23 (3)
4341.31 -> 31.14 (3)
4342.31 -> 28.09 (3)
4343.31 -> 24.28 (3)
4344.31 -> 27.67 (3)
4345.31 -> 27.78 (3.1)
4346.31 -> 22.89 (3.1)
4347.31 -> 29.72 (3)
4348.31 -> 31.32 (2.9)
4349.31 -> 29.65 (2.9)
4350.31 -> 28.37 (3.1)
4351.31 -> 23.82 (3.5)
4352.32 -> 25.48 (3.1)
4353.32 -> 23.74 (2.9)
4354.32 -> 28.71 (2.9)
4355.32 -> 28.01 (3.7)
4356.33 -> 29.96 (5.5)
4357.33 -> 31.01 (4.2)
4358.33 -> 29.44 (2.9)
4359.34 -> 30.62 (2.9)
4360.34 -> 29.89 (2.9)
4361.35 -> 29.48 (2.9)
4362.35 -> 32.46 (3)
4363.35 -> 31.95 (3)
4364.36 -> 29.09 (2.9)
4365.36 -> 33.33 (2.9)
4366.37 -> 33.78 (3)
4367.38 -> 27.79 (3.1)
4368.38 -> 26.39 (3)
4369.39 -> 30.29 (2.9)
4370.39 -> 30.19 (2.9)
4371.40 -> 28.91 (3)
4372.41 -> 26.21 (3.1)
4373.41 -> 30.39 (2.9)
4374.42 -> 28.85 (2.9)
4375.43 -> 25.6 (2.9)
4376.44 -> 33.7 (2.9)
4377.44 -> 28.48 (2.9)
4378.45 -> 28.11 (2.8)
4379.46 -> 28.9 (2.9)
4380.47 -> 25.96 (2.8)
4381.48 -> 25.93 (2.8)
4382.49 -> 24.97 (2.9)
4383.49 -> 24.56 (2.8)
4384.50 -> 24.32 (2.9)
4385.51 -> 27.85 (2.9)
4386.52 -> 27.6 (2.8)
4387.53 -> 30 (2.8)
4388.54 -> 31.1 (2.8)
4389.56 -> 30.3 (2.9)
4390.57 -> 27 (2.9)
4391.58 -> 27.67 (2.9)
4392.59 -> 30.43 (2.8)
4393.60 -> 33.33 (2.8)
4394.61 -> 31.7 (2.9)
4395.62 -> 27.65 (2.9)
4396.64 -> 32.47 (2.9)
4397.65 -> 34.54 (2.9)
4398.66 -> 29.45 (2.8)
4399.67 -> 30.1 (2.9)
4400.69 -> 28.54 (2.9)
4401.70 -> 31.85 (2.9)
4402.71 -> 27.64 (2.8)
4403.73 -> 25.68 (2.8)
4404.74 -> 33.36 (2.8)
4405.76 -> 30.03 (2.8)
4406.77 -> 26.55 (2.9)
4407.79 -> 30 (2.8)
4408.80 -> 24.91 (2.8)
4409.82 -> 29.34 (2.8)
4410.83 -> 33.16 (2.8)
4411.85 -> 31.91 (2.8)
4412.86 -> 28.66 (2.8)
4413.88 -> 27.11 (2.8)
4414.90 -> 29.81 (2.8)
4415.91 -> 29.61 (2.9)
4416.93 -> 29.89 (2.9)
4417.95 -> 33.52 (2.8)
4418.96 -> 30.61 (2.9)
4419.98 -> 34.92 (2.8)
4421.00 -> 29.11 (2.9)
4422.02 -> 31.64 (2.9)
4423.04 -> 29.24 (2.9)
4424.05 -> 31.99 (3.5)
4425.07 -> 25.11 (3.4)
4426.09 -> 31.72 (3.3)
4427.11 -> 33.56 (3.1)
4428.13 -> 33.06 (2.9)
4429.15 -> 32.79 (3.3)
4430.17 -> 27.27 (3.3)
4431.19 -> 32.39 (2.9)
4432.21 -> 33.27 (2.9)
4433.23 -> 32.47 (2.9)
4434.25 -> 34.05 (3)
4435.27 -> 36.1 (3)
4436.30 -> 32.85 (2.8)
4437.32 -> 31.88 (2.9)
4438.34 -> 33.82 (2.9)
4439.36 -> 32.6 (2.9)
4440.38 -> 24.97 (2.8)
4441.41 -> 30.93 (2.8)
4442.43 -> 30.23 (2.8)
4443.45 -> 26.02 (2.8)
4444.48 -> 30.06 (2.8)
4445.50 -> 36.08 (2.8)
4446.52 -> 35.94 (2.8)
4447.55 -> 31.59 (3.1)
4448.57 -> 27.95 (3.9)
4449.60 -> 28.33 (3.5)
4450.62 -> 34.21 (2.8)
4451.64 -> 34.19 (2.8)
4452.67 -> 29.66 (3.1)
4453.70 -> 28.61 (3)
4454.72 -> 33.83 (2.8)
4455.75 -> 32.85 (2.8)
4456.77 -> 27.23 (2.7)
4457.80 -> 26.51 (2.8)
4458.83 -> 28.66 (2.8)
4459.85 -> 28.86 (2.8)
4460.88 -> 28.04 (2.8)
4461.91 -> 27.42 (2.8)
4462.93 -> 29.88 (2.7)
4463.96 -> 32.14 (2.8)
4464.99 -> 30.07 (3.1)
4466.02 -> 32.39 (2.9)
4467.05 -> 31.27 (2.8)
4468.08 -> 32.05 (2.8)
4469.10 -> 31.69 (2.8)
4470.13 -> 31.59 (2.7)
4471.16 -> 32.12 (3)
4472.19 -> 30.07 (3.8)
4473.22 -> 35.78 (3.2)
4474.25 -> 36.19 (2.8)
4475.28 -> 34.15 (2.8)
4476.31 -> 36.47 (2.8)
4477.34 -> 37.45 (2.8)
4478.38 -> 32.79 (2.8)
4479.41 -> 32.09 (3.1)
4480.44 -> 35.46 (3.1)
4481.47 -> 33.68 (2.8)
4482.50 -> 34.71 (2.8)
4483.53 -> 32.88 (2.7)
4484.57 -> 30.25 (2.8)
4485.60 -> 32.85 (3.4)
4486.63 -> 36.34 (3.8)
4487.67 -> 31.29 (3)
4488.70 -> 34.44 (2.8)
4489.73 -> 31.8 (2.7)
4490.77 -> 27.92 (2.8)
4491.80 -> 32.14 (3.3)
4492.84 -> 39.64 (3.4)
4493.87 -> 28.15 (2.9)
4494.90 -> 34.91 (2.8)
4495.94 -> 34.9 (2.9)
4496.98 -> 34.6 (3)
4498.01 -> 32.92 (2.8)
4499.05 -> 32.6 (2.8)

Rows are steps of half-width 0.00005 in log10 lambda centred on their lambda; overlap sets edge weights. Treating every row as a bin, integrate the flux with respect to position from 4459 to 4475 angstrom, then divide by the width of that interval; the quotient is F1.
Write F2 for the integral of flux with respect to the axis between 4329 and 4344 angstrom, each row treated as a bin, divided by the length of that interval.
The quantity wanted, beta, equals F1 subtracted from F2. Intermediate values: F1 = 31.3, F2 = 28.4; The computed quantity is -3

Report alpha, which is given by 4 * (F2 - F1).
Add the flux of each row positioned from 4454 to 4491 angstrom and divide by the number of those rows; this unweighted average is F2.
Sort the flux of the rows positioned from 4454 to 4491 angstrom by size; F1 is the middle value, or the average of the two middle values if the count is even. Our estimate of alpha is -0.3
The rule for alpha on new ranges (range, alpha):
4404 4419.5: 0.0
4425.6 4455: -2.9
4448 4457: 4.4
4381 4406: -1.3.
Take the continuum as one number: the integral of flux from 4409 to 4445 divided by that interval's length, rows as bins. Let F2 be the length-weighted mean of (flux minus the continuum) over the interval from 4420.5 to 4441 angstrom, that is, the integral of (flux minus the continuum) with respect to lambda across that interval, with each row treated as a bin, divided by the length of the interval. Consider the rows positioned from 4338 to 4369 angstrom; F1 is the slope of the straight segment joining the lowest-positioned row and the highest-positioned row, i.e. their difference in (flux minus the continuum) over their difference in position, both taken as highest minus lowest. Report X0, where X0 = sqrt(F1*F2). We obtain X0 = 0.05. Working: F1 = 0.005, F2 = 0.5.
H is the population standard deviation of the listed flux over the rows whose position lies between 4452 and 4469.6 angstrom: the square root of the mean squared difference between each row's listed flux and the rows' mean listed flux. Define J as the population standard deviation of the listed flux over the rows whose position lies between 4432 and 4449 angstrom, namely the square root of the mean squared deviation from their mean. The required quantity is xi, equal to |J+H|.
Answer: 5.3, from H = 2.13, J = 3.15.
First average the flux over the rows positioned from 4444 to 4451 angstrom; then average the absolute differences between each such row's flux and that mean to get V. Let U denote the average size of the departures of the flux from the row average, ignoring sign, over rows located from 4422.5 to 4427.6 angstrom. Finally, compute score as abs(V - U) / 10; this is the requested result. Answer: 0.04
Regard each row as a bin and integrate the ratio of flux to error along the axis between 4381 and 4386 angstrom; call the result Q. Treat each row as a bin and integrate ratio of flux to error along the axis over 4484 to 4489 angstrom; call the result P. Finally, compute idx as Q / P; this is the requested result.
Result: 0.85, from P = 52.4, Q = 44.7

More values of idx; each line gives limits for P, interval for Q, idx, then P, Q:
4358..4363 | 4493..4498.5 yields 1.22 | 52.1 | 63.4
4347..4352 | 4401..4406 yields 1.13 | 46.6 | 52.5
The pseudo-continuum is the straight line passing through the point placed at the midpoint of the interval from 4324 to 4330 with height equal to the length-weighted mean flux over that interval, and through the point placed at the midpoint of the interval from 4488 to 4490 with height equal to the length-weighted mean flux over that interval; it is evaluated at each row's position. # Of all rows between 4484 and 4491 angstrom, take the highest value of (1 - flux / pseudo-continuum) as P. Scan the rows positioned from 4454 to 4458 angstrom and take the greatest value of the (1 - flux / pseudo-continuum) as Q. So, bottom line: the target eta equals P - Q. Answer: -0.022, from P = 0.16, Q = 0.18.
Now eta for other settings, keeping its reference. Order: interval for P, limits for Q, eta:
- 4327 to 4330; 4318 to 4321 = 0.079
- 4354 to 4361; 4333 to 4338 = -0.282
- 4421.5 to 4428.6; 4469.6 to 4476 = 0.123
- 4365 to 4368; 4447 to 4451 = -0.053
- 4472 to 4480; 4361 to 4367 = 0.049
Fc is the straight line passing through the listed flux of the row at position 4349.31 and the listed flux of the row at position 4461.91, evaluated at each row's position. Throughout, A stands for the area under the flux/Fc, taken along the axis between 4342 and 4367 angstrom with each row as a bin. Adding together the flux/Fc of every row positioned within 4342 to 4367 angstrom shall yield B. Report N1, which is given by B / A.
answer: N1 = 1.000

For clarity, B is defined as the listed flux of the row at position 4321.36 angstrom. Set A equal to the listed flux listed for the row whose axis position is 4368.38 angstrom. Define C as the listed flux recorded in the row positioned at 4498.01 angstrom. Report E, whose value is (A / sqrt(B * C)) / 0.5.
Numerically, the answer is 1.73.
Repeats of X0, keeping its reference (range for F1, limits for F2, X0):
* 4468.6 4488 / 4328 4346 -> 0.23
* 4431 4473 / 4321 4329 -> 0.34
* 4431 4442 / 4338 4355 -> 0.71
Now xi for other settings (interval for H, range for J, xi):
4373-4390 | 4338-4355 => 5.1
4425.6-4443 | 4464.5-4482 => 4.7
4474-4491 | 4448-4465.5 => 4.9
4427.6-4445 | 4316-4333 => 5.8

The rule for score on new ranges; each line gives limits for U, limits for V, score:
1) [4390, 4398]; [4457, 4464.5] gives 0.11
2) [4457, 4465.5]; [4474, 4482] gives 0.03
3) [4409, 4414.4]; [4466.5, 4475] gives 0.03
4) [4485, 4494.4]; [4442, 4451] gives 0.02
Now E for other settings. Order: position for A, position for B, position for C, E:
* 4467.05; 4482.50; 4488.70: 1.81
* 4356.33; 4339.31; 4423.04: 2.07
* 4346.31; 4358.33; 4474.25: 1.40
